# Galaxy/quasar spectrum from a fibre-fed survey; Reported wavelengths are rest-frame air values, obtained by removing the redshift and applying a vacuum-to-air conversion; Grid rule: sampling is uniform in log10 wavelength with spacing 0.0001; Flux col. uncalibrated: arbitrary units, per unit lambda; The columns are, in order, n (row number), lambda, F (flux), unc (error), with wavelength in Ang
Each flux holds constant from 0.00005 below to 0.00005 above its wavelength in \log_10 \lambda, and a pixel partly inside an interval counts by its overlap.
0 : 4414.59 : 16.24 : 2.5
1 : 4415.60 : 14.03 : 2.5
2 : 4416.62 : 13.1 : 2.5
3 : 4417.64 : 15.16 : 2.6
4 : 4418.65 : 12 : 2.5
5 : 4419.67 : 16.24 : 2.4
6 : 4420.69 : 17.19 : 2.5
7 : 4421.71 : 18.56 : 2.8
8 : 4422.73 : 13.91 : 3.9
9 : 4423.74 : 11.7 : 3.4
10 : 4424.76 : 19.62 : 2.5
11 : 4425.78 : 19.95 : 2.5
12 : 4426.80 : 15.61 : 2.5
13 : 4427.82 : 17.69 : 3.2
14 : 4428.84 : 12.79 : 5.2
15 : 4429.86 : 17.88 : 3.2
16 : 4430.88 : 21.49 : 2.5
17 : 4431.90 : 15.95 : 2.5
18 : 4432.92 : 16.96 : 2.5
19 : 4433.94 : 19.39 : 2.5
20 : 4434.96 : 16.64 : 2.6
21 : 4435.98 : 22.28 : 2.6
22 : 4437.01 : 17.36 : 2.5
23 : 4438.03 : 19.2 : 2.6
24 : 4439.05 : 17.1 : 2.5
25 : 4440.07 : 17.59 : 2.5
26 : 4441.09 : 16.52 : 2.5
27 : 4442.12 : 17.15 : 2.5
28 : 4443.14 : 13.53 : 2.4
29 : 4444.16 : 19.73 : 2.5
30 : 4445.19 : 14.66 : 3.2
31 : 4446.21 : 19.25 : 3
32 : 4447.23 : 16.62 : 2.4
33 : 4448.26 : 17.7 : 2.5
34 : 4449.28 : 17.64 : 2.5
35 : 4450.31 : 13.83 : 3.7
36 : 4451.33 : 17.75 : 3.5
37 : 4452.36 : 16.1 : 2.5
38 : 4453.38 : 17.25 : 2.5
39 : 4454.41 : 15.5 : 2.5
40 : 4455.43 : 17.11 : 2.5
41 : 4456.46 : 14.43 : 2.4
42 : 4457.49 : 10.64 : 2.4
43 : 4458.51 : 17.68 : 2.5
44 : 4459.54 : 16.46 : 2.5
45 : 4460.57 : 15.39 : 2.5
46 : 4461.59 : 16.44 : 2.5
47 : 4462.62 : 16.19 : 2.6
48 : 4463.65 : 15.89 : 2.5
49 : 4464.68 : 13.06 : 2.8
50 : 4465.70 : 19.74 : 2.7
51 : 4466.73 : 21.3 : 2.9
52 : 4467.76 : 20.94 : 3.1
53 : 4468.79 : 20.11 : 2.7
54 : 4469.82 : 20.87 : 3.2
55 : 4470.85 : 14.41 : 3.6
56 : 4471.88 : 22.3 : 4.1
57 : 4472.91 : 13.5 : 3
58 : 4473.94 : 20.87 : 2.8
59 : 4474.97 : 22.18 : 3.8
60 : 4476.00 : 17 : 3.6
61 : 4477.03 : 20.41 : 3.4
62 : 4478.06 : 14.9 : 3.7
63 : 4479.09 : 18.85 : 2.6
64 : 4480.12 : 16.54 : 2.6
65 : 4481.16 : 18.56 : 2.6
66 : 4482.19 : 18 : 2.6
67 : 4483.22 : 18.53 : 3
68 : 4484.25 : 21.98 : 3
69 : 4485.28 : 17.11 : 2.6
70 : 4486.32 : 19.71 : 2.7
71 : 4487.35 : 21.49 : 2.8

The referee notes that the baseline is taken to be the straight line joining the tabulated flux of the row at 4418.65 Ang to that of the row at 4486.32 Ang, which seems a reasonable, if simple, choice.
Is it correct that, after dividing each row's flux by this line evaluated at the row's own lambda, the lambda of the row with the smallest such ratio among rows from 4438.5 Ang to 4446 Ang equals 4443.14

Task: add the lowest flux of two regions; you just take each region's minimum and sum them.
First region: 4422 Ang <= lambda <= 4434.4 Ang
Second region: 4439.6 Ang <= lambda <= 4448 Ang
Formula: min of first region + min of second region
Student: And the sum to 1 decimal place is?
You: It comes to 25.2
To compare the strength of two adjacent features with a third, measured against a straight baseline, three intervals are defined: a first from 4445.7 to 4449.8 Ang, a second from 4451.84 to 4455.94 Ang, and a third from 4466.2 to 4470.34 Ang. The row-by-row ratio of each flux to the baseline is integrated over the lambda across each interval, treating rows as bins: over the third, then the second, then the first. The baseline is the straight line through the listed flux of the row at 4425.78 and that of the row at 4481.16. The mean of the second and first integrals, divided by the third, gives 0.80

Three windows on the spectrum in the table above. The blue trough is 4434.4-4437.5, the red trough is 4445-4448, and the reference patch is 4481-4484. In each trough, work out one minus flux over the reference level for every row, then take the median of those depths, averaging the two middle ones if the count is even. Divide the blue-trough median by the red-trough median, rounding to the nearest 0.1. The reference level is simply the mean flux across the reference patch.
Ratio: 0.6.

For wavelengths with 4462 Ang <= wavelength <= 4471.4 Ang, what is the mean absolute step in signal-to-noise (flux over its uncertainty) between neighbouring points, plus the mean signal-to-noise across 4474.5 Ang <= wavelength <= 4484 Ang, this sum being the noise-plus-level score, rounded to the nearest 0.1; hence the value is 7.2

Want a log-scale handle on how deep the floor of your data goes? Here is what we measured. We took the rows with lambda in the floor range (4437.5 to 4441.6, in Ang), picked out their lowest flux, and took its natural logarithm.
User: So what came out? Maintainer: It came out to 2.80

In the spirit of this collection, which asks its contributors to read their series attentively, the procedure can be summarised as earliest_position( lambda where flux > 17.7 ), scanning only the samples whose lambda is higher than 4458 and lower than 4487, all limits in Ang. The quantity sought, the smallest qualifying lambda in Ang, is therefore 4465.70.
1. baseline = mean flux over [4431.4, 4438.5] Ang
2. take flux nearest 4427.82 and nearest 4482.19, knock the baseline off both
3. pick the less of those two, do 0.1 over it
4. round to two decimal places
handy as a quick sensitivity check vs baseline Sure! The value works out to -0.18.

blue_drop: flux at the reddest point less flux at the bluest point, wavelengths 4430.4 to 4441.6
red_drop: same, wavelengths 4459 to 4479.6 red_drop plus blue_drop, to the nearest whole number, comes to -3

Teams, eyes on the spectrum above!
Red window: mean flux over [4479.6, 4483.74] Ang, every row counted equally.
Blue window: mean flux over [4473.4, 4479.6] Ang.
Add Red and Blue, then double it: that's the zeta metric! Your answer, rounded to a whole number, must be 74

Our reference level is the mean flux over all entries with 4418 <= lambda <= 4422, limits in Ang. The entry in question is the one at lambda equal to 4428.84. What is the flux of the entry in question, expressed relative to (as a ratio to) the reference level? 0.8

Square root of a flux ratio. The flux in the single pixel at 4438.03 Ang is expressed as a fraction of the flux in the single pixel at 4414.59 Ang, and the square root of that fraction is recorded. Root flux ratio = 1.09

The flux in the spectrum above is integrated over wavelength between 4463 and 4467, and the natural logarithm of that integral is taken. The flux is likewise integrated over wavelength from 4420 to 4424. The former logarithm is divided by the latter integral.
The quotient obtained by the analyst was 0.068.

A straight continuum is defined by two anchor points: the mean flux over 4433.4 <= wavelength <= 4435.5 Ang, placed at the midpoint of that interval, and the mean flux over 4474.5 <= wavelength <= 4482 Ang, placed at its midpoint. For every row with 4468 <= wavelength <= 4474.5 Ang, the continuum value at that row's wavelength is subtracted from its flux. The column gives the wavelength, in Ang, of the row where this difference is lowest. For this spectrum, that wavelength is 4472.91 Ang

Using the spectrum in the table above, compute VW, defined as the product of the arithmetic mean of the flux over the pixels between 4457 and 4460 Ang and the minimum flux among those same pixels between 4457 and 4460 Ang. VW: 159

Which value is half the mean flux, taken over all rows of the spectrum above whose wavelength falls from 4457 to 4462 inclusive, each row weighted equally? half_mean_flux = 7.7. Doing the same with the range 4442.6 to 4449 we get 8.5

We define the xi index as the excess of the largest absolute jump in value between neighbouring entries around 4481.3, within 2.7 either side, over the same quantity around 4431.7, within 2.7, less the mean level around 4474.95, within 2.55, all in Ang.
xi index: -22.0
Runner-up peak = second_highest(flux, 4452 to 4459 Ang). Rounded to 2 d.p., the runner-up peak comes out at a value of 17.25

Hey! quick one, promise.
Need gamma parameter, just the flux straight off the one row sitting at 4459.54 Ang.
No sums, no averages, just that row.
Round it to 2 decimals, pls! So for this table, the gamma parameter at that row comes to 16.46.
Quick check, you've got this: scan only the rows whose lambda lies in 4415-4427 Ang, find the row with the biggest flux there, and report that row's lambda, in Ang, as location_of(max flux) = 4425.78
